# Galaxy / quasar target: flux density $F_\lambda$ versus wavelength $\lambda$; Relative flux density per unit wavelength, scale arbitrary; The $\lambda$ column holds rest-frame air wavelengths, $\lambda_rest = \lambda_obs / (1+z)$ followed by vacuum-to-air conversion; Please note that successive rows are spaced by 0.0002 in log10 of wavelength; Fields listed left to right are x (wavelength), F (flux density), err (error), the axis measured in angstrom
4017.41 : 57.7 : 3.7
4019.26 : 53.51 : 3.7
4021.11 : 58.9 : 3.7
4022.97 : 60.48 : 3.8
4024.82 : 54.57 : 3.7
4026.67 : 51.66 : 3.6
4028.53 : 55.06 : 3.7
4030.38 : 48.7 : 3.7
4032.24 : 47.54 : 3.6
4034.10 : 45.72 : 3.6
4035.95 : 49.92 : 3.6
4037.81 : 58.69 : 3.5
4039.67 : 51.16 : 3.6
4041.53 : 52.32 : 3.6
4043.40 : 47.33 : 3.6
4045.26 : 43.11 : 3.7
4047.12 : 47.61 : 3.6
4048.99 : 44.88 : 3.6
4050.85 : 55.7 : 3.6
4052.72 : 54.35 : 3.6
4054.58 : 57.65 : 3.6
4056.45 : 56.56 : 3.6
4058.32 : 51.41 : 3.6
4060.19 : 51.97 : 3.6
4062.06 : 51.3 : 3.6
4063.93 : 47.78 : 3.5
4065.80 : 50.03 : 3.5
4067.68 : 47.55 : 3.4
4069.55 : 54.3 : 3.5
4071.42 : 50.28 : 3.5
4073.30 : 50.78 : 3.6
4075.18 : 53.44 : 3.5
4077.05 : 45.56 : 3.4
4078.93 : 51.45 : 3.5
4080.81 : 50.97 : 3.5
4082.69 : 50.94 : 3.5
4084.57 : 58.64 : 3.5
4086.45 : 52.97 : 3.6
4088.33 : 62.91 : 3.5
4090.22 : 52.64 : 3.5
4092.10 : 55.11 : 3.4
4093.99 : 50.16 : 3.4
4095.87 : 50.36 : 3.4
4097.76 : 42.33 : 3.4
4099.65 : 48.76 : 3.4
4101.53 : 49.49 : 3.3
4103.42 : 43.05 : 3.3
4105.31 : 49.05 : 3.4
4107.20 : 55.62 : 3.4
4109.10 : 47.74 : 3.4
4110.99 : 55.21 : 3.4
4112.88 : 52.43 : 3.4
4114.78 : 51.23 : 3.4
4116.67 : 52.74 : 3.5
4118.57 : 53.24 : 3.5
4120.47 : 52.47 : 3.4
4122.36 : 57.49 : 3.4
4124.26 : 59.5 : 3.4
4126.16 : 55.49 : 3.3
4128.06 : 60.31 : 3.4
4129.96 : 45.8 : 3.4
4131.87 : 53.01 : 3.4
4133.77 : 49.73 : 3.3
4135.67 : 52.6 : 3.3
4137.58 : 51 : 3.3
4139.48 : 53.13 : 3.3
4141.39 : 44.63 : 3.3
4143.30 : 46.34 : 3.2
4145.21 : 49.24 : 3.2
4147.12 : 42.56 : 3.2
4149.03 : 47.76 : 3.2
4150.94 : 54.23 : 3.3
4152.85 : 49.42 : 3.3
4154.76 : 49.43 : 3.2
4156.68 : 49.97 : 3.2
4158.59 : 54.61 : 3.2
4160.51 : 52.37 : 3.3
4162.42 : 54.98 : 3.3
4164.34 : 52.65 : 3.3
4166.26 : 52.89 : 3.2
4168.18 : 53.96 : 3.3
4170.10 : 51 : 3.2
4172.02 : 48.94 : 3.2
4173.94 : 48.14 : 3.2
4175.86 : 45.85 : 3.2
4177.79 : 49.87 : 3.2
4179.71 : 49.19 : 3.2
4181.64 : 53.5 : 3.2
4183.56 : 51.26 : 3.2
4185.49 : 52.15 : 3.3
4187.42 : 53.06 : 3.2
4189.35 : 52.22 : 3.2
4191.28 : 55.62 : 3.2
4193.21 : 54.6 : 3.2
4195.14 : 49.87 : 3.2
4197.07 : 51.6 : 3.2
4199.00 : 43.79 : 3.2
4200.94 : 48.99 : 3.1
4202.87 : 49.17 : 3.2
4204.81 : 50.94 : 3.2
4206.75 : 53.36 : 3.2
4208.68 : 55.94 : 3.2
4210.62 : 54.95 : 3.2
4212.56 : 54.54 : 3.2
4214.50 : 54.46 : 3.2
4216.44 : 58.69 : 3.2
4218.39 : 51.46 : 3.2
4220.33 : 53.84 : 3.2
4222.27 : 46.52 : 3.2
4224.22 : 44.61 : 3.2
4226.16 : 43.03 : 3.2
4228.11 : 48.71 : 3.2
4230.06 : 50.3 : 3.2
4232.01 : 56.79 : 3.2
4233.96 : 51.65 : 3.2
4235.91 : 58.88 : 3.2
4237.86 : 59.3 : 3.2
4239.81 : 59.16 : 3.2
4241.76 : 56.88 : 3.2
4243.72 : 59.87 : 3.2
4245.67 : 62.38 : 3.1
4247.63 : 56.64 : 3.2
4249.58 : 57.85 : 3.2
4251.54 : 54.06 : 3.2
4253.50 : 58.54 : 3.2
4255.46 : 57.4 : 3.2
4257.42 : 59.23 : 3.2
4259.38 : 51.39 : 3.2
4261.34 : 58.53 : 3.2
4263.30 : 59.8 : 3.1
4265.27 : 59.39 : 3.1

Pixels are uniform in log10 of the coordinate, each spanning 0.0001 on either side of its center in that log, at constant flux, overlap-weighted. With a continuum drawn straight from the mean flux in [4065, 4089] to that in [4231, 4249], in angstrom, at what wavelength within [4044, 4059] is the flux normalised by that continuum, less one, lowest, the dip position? 4045.26 angstrom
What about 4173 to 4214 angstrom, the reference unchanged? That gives 4199.00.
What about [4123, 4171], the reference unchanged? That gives 4147.12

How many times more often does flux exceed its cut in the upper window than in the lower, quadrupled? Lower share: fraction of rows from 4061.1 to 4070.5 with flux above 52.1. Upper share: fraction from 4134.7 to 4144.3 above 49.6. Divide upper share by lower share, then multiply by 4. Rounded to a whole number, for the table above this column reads 12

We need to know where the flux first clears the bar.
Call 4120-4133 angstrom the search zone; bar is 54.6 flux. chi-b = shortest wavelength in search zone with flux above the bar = 4122.36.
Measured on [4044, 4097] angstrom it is 4050.85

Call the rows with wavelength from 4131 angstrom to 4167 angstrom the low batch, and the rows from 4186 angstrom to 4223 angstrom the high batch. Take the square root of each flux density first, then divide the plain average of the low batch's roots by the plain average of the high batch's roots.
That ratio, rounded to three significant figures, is 0.983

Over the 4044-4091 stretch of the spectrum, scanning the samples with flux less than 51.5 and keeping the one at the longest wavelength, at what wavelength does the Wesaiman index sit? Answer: 4082.69 angstrom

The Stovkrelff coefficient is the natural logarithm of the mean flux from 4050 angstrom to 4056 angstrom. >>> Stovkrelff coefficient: 4.02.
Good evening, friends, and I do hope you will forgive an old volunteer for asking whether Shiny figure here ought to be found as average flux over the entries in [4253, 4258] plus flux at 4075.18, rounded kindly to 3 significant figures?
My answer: 112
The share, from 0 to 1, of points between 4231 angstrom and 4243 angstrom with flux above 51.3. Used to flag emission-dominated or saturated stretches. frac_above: 1.0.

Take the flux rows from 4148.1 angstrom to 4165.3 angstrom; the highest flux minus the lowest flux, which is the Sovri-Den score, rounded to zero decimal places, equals 7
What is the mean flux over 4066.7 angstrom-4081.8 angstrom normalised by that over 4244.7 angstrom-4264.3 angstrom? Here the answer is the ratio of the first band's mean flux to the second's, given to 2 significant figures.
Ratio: 0.88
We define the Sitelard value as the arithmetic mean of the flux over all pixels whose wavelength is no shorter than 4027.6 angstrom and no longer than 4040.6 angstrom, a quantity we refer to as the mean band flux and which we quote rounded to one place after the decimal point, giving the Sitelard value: 51.0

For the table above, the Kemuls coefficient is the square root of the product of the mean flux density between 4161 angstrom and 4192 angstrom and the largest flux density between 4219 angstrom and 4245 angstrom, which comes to 55.6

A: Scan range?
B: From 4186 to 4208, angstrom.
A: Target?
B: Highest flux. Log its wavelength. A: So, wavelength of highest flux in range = 4191.28 angstrom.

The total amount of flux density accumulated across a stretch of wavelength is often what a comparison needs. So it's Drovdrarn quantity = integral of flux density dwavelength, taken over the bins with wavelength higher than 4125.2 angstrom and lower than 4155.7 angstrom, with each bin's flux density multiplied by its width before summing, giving 1534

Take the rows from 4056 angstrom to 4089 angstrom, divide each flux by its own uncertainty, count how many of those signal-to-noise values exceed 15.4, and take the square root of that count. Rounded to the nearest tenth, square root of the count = 2.0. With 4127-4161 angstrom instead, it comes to 3.2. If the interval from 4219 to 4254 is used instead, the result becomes 3.7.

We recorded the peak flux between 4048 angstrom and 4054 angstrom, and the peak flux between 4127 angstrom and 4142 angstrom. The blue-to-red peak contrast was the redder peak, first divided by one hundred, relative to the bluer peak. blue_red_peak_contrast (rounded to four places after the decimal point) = 0.0108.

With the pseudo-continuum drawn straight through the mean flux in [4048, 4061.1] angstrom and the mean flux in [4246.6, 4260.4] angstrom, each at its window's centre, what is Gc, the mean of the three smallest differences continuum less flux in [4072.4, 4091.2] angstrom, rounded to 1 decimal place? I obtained -4.7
